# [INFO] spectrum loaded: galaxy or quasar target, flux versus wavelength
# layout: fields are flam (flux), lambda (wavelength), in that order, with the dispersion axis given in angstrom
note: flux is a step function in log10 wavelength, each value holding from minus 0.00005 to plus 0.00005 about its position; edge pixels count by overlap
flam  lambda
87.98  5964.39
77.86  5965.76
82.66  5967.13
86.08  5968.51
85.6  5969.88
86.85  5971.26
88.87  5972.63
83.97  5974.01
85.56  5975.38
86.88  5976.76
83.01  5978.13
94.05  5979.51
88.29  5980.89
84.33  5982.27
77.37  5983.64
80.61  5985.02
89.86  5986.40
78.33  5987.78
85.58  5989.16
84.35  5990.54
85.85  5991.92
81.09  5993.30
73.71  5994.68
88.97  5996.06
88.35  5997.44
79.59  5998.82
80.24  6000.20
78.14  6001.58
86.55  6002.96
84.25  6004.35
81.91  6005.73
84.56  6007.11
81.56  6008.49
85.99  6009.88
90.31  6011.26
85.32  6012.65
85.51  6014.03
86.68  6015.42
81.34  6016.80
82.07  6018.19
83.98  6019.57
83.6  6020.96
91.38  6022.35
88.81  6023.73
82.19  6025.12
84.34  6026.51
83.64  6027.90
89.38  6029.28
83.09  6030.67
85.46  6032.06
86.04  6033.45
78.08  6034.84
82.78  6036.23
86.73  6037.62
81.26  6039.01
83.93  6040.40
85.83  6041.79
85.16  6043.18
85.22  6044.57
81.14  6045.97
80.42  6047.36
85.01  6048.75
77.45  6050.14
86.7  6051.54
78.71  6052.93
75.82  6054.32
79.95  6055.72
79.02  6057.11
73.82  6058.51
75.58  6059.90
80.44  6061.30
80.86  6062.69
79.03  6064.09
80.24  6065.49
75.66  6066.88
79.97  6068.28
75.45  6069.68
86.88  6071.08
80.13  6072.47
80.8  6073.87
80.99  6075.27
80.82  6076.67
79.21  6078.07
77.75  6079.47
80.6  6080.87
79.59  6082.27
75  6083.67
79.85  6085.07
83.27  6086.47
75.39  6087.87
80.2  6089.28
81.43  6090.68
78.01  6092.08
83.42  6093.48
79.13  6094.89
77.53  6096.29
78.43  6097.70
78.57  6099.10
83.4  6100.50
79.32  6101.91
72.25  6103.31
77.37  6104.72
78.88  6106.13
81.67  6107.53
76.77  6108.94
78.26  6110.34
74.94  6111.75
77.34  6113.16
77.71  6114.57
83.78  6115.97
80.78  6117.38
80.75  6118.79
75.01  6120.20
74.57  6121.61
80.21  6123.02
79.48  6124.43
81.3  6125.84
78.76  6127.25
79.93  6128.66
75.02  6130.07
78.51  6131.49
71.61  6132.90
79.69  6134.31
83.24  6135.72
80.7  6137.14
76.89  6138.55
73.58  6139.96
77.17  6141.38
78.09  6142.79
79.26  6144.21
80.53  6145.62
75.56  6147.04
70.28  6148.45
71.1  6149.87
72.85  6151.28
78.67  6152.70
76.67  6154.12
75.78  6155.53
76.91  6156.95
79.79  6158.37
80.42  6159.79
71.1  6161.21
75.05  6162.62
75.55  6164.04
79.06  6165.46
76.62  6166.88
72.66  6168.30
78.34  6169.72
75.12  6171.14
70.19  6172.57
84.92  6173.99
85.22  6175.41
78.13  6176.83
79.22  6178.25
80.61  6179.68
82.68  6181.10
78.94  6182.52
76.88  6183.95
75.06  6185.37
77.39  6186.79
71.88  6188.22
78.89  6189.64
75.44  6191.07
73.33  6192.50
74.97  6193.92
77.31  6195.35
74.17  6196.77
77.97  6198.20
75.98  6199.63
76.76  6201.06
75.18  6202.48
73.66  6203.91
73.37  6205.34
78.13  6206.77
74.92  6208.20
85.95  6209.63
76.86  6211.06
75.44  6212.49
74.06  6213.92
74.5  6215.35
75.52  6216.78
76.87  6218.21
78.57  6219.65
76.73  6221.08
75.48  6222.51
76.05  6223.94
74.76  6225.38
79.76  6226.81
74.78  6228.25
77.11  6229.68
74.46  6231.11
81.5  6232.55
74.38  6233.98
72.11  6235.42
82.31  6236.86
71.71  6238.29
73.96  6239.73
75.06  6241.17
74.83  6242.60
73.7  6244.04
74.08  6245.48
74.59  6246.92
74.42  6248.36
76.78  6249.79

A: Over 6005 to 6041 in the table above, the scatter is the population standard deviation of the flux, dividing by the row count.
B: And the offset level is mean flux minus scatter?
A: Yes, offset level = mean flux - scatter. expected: 81.6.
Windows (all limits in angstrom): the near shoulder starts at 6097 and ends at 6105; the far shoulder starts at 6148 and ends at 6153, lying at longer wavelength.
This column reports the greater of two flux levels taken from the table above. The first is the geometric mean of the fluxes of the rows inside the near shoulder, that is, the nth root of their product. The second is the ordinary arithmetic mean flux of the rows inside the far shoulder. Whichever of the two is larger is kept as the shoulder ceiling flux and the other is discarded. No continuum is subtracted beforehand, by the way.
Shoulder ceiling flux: 78.2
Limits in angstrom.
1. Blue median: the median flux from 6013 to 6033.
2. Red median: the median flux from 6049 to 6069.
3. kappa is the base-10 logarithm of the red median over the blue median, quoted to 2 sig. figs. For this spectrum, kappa -0.027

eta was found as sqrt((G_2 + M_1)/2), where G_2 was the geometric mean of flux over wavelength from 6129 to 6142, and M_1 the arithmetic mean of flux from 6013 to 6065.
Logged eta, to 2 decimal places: 8.94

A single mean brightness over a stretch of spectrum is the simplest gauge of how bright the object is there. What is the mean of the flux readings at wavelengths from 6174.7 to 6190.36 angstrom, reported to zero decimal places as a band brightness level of 79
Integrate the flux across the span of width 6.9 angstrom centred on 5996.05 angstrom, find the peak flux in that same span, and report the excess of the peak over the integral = -479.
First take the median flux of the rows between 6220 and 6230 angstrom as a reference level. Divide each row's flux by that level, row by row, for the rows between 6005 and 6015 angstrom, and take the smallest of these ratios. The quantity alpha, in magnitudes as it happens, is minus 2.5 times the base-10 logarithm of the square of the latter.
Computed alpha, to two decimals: -0.15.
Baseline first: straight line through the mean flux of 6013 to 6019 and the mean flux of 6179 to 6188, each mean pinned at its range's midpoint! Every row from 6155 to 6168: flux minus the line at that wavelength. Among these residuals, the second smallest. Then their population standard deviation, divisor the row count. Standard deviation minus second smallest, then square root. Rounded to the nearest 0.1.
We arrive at 2.6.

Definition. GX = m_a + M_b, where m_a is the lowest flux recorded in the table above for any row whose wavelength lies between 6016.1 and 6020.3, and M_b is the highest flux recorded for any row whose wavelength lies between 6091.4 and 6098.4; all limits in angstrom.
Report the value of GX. 165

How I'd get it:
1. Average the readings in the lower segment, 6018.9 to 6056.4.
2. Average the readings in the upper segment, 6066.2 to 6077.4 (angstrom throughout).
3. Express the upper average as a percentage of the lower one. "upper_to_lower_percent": 96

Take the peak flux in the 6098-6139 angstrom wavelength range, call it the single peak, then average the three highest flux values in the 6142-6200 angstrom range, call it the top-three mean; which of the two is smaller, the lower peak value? 83.8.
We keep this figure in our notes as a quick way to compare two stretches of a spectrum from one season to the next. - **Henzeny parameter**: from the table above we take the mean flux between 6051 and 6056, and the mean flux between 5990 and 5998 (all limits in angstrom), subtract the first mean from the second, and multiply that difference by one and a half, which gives 5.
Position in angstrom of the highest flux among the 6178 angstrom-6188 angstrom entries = 6181.10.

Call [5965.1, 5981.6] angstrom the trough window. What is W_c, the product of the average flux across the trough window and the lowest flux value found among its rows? 6681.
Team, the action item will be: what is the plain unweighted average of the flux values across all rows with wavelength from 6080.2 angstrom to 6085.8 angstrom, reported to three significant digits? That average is 78.8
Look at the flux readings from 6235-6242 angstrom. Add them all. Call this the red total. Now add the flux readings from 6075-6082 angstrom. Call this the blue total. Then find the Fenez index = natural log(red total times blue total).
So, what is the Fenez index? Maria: 11.9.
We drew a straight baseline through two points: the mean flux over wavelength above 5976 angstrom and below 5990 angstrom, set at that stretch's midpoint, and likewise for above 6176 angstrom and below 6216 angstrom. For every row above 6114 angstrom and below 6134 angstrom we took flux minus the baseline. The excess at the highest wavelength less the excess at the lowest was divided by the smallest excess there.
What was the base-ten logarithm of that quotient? -0.14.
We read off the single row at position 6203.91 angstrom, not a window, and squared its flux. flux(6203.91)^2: 5426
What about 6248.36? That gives 5538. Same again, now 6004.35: 7098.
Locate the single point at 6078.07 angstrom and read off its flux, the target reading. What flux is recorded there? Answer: 79.21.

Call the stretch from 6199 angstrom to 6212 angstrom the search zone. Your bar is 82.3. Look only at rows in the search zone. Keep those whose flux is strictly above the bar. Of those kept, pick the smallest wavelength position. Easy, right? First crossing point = 6209.63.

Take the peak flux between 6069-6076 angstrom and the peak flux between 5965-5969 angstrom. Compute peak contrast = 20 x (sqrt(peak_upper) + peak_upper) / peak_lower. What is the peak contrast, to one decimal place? 22.4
